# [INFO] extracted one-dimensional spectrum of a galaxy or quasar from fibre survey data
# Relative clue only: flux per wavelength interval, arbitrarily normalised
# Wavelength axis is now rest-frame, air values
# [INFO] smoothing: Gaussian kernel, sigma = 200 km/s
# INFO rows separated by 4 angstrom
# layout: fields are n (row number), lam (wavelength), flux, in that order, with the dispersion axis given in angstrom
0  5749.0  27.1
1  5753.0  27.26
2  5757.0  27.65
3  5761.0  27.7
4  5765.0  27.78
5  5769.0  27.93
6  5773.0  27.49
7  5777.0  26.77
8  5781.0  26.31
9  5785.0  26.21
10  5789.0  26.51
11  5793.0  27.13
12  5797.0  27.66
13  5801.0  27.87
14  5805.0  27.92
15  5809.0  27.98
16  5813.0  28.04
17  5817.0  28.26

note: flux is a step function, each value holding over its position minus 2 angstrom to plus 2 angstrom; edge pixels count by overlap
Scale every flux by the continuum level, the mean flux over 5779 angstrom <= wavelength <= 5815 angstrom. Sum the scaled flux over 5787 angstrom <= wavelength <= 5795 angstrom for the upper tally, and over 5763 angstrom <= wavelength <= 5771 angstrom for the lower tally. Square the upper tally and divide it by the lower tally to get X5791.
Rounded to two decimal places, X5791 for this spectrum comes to 1.89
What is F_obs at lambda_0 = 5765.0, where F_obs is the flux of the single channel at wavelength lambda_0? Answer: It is 27.78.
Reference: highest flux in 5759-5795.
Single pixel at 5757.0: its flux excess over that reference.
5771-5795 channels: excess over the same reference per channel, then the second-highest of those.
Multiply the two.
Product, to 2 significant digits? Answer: 0.22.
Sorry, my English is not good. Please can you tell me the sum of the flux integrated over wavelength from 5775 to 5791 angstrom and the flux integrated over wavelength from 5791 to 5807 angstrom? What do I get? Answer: 866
